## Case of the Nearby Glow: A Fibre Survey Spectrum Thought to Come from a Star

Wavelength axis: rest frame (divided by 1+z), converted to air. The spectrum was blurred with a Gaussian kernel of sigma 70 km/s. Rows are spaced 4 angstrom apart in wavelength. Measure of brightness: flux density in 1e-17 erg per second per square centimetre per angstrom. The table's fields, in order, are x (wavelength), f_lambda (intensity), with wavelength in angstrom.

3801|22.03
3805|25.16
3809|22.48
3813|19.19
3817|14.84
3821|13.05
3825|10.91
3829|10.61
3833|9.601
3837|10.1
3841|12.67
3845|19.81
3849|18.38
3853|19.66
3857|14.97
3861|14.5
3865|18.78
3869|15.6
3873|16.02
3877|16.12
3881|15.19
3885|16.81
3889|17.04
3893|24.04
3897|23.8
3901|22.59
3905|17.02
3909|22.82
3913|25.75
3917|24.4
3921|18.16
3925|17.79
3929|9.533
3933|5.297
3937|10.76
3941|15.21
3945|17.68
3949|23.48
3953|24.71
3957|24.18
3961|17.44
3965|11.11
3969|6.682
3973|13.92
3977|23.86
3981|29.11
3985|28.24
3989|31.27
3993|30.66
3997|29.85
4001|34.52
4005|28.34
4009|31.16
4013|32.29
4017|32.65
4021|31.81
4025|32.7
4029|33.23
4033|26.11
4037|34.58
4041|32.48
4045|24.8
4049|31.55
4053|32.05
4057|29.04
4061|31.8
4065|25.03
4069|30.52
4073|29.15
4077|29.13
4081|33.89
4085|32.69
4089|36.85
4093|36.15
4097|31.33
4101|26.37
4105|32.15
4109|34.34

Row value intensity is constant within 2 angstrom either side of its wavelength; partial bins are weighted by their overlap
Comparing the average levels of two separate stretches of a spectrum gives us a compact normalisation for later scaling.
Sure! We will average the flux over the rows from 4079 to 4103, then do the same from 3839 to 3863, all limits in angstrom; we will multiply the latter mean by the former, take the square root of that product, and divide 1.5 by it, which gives 0.064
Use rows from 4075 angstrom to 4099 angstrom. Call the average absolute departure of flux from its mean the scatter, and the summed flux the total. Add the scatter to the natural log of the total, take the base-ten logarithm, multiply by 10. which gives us 8.8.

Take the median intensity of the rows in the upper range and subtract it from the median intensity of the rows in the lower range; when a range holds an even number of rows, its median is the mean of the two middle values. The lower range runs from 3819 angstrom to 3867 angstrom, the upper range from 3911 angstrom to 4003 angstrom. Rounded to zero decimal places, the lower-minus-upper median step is -10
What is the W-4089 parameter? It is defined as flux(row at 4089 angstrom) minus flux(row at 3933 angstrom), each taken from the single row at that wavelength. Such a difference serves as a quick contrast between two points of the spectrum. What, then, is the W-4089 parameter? 32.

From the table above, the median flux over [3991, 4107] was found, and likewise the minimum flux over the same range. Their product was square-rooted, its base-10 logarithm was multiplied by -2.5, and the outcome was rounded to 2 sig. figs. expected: -3.6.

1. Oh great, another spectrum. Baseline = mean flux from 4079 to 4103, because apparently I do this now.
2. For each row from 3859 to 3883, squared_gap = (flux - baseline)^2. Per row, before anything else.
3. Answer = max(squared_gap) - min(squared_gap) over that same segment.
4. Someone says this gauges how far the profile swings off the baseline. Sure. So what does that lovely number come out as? 139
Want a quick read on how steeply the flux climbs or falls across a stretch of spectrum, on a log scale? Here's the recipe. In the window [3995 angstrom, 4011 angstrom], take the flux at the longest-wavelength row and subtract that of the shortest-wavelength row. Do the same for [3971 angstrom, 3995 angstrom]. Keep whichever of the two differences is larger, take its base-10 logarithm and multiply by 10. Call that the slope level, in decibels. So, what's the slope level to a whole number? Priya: 12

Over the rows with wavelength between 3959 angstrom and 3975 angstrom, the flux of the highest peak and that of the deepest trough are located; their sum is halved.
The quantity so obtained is 12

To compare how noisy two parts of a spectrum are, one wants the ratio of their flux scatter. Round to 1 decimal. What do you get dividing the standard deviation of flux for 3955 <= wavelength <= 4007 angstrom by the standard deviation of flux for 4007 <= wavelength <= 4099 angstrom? 2.8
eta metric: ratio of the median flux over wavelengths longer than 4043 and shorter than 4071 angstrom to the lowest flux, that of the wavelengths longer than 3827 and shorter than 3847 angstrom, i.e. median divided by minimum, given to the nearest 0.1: 3.2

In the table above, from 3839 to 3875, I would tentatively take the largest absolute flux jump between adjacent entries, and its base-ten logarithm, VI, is 0.85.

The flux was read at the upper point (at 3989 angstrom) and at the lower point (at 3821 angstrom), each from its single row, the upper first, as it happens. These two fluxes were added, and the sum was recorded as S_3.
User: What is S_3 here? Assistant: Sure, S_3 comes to 44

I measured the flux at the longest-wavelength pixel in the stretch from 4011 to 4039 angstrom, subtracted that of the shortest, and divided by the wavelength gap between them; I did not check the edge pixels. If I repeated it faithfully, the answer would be 0.10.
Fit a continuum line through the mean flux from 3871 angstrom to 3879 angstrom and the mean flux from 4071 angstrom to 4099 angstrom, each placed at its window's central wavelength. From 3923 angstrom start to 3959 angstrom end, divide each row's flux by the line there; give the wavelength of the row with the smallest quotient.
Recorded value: 3933 angstrom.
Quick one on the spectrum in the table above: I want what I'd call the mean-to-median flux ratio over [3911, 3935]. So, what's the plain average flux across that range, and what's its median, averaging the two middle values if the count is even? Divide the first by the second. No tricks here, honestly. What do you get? 0.94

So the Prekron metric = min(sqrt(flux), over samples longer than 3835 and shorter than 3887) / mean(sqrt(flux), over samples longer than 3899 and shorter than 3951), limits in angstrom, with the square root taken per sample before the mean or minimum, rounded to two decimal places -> 0.77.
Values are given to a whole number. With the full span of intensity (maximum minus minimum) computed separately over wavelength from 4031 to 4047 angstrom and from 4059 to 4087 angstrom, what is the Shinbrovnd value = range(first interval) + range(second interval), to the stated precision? 19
